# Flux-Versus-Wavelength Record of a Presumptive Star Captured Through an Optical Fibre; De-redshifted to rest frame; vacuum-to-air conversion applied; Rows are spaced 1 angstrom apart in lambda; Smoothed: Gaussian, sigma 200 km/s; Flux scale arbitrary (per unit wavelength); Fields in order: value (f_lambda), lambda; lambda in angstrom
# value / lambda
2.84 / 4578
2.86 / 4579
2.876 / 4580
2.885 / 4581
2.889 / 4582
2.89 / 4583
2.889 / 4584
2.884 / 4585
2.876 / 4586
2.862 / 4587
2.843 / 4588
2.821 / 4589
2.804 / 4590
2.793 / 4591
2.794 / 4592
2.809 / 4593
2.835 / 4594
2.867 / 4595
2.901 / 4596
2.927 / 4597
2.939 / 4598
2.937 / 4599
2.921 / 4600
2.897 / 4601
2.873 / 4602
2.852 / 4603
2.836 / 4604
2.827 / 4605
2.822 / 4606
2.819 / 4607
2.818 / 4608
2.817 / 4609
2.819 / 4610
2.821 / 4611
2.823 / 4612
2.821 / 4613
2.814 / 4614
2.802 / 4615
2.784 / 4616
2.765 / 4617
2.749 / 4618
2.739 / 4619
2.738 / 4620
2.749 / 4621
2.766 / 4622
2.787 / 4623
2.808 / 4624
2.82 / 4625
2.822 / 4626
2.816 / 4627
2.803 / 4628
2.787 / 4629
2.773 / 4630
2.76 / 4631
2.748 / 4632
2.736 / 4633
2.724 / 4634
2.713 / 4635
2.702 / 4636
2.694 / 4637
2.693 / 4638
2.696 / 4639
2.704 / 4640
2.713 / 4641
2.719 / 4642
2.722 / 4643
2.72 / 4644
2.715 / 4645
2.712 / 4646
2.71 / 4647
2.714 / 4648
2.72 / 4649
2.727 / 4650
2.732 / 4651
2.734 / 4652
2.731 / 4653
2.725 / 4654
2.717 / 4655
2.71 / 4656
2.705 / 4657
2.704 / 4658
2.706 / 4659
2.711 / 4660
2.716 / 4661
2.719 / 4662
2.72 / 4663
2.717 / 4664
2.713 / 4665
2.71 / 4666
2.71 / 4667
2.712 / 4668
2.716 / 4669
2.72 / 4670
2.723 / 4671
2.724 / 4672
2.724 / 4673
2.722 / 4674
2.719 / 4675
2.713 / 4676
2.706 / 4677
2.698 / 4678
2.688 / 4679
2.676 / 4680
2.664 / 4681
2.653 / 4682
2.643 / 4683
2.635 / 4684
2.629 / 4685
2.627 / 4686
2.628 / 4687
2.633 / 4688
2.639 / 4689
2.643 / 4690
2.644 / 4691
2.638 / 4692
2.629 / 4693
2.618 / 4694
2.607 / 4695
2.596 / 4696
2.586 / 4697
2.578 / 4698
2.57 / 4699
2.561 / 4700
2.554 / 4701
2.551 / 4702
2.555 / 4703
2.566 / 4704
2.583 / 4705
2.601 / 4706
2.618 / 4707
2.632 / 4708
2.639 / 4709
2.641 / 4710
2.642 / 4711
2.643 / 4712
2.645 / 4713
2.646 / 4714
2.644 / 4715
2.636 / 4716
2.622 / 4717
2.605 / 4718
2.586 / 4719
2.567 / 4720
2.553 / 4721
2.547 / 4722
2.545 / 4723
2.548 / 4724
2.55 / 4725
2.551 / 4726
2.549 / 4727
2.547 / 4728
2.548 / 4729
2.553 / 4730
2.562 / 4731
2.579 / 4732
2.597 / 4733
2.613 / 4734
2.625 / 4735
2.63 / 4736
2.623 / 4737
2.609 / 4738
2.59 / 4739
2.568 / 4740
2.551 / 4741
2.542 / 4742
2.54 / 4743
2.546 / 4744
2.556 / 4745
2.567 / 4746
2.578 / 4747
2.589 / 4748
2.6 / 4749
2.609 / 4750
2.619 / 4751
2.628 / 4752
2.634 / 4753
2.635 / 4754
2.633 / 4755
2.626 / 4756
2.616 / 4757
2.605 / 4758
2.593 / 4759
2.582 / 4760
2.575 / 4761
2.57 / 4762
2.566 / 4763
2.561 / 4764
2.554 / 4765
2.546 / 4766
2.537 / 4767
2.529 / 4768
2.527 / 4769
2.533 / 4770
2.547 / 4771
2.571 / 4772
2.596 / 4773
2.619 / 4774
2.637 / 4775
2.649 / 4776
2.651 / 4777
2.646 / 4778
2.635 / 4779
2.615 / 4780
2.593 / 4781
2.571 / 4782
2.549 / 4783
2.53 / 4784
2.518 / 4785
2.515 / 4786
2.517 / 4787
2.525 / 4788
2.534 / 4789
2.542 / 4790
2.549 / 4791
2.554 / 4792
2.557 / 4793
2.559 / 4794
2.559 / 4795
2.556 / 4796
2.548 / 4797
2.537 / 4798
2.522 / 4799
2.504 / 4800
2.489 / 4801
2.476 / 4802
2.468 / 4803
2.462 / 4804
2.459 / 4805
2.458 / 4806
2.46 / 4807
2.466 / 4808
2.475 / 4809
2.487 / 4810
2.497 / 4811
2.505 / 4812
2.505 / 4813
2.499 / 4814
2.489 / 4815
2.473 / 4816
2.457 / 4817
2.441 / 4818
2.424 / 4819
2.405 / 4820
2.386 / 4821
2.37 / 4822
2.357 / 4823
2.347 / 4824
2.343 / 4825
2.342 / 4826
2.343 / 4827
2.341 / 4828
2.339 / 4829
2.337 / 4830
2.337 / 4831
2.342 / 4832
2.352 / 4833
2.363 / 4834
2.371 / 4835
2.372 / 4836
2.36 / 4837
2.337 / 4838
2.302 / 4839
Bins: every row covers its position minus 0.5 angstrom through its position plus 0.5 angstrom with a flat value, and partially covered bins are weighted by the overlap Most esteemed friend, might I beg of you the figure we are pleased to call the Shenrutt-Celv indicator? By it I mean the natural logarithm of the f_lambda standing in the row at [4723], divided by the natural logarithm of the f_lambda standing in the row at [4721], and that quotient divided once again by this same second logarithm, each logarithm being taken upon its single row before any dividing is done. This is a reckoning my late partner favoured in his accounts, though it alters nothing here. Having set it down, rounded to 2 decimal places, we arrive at 1.06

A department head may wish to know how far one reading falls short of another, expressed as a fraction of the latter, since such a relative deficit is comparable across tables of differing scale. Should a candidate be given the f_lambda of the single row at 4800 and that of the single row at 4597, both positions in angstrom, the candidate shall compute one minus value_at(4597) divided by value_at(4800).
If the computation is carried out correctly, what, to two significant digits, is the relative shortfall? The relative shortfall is -0.17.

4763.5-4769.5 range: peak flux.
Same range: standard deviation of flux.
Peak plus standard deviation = 2.57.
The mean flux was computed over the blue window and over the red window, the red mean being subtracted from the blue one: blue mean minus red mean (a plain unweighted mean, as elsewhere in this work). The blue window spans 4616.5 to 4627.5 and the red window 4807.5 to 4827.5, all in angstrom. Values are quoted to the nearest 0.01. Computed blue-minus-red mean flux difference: 0.35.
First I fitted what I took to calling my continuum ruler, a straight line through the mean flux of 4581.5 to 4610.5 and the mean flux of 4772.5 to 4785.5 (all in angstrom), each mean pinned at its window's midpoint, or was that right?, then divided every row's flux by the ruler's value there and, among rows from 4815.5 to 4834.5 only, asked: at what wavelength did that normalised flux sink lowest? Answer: 4825 angstrom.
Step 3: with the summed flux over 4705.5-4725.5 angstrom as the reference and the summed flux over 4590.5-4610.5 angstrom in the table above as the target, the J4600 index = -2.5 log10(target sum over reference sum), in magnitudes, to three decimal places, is -0.099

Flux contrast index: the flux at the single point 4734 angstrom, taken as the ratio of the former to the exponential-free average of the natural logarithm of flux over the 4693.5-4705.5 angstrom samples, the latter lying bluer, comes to 2.76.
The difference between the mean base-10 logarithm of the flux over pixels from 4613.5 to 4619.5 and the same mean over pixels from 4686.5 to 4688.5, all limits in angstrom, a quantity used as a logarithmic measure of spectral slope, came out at 0.023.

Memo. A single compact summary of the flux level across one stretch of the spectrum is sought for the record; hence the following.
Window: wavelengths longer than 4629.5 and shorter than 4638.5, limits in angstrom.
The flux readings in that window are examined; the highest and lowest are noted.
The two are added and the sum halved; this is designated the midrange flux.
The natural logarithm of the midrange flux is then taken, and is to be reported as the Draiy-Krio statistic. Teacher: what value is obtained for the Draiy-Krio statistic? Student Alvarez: 1.01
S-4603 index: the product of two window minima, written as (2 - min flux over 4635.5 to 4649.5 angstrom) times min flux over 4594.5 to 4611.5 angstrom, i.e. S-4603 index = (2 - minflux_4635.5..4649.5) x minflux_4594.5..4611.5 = -1.95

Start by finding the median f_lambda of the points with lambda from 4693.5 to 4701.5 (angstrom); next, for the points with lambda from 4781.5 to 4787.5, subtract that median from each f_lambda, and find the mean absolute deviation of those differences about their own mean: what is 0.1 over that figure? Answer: 6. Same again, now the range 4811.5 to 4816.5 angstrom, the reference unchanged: 9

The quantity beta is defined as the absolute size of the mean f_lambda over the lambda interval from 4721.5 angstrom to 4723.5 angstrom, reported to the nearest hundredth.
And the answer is 2.55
